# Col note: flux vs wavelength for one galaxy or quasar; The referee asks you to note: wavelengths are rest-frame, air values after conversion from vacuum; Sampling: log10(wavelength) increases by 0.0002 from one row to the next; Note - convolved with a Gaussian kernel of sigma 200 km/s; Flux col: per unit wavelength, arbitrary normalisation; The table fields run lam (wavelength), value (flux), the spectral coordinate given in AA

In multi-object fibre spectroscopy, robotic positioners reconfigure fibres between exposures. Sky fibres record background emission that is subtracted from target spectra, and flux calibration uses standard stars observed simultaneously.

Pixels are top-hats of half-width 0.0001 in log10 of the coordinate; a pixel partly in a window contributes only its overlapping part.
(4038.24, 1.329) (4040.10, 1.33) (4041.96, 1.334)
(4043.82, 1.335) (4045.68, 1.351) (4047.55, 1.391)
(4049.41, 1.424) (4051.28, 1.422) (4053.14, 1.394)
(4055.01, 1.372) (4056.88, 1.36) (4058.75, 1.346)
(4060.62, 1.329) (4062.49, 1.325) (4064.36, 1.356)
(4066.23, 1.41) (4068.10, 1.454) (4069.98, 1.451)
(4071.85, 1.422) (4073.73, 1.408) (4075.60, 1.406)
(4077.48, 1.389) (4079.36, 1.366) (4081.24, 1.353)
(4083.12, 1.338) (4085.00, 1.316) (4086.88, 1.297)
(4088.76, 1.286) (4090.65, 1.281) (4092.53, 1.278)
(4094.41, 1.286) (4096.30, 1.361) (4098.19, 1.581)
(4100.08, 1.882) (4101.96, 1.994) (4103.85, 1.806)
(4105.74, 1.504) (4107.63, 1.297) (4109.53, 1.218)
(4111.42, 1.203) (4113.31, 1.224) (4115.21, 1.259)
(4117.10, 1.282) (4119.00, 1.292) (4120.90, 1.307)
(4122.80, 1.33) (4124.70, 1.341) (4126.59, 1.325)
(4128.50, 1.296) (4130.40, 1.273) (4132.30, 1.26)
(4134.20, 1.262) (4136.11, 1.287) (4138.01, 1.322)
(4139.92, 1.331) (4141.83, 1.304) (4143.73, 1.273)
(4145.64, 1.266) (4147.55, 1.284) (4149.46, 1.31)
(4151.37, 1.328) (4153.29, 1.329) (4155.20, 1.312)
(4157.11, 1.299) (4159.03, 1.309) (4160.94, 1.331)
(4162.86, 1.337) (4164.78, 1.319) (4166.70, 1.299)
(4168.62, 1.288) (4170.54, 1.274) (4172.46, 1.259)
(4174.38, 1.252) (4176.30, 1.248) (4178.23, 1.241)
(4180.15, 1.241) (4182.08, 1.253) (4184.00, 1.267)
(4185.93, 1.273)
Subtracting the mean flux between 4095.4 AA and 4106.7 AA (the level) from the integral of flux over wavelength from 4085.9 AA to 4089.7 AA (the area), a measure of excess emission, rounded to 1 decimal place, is 3.2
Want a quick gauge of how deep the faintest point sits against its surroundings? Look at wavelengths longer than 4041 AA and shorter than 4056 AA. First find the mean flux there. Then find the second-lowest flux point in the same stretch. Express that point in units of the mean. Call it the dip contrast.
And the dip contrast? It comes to 0.969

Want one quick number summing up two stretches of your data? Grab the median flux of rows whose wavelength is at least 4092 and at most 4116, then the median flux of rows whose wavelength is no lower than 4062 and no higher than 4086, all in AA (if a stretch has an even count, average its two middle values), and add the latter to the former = 2.686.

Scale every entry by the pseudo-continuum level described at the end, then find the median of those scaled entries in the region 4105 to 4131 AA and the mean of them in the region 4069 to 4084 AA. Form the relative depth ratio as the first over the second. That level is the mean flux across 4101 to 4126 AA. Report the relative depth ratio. 0.930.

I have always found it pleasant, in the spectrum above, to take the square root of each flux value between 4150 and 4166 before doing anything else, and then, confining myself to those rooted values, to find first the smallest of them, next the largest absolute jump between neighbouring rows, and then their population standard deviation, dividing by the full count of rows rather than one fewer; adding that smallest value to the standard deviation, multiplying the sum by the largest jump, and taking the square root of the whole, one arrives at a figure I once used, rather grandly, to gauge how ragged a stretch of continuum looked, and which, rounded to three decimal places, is 0.105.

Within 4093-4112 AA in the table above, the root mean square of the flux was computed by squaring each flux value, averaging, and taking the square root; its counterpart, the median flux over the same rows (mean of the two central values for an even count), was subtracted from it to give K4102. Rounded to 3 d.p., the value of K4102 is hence 0.106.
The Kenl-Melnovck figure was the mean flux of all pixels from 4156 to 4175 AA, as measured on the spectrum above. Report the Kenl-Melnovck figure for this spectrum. 1.30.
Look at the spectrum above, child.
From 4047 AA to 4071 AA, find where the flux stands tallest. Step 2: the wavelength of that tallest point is 4068.10 AA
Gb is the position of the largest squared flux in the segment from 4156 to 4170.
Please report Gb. 4162.86 AA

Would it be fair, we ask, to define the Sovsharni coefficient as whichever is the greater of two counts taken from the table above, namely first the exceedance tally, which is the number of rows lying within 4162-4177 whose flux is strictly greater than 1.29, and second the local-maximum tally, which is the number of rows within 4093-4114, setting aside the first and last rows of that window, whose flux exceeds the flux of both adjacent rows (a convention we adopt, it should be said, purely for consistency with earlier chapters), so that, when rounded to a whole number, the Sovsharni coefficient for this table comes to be 3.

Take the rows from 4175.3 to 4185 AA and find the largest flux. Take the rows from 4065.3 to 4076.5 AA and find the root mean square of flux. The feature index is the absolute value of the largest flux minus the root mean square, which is 0.16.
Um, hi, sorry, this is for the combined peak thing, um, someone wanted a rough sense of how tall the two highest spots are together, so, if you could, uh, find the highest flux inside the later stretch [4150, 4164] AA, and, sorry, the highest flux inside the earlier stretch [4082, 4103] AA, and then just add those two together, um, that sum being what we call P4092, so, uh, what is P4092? 3.33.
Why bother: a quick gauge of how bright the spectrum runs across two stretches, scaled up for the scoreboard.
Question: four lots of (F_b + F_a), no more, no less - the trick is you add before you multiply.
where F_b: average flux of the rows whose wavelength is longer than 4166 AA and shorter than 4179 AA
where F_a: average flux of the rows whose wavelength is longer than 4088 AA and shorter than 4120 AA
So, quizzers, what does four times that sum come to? 10.7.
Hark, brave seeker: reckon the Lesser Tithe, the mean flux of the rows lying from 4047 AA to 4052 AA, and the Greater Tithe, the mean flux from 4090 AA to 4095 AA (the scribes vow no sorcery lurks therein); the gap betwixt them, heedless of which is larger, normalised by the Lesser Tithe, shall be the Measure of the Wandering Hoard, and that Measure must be 0.09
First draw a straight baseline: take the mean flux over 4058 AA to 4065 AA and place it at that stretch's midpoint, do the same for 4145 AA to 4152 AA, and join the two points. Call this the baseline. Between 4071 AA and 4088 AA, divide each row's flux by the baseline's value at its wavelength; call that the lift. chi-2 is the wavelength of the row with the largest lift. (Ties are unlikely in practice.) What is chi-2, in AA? 4071.85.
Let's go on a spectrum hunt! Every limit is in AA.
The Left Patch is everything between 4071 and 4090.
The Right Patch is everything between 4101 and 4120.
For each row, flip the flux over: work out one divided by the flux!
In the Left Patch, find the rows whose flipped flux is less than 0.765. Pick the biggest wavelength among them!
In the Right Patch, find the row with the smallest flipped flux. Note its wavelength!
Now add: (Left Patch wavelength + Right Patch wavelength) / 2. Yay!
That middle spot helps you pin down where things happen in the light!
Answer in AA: 4093.5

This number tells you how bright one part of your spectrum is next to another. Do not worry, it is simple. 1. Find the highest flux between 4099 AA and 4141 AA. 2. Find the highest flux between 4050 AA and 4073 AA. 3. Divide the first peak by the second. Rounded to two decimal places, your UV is 1.37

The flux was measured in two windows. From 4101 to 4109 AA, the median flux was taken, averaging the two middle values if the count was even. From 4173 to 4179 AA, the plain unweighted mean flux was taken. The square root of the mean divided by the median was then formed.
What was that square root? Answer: 0.87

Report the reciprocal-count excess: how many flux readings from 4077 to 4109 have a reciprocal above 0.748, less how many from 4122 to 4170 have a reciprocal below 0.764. -6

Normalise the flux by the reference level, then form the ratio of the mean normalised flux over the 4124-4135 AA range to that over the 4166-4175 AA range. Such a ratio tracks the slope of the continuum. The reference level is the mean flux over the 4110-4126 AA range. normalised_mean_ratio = 1.01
